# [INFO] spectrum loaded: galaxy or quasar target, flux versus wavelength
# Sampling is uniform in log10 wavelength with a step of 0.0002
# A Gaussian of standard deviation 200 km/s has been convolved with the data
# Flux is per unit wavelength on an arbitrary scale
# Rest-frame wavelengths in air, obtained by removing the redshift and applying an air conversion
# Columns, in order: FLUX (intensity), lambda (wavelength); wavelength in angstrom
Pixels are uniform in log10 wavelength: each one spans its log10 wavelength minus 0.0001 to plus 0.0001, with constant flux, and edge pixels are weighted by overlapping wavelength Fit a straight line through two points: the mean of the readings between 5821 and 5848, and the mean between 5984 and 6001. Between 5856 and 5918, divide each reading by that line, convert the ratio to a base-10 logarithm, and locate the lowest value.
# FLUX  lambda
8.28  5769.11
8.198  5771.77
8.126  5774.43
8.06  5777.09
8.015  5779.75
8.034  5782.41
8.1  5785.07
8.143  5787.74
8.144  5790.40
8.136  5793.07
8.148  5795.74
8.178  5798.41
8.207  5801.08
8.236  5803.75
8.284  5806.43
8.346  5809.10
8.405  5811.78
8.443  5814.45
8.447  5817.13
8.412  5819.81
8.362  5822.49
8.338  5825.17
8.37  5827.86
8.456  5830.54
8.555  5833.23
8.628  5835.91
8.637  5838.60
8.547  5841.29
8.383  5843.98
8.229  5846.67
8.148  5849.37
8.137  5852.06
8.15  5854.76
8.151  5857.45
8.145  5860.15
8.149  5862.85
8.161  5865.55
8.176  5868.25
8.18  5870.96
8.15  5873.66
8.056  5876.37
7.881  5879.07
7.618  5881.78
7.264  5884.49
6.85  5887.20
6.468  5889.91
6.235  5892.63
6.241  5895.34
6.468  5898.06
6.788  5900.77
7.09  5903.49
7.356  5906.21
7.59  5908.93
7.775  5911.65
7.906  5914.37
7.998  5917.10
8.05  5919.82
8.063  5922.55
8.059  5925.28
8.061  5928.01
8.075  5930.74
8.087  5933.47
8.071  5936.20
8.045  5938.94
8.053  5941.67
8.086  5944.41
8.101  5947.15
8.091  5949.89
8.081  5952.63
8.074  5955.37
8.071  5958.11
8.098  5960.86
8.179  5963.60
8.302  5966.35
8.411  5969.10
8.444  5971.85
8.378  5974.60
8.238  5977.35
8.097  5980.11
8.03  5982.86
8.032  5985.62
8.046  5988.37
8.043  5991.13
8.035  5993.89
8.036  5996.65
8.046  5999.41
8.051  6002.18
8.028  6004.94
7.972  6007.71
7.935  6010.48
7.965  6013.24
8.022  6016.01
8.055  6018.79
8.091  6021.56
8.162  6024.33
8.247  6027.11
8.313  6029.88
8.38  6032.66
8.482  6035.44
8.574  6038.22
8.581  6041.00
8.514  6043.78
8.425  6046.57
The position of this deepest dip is 5892.63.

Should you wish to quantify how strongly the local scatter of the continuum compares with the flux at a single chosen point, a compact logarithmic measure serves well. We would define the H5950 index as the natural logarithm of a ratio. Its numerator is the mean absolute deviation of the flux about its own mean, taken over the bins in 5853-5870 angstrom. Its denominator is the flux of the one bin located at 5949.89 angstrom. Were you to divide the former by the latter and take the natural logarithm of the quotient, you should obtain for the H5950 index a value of -6.8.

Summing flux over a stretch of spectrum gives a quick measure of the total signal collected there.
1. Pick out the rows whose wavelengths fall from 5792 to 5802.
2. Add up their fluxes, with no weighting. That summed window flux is 32.7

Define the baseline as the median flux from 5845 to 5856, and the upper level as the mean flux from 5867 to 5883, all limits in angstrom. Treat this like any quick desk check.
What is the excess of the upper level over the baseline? -0.14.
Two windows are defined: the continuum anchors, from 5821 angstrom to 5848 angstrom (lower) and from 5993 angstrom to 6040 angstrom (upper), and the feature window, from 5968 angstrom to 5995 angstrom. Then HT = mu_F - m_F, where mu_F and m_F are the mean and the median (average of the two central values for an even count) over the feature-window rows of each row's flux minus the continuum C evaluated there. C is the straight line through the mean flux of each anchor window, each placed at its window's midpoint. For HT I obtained 0.10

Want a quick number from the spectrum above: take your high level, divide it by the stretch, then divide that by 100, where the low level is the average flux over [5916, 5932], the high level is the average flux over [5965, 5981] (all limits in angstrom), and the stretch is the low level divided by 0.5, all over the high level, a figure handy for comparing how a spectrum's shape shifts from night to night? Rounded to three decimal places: 0.043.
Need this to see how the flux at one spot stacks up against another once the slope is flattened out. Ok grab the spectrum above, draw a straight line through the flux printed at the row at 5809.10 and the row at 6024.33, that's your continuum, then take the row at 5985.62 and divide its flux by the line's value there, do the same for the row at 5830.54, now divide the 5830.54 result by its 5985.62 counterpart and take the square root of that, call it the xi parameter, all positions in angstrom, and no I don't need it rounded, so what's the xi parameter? 1.02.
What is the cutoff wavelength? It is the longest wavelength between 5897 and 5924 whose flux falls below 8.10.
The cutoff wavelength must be 5922.55 angstrom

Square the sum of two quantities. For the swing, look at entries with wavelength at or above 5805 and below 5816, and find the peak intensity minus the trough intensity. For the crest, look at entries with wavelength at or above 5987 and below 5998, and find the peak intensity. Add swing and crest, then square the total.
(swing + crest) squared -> 67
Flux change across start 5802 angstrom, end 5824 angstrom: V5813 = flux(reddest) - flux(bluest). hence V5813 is 0.13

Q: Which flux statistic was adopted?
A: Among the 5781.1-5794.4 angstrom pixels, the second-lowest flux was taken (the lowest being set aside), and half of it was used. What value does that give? 4.05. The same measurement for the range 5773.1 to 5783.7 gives 4.02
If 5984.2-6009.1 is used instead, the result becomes 4.01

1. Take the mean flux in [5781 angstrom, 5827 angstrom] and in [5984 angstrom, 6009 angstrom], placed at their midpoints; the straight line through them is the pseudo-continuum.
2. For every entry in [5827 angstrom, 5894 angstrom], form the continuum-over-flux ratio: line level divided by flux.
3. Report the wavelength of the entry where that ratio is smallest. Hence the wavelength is 5838.60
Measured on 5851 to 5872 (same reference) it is 5870.96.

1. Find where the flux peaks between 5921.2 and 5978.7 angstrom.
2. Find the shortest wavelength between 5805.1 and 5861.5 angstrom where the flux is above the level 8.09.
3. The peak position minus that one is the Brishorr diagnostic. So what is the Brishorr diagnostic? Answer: 165.4 angstrom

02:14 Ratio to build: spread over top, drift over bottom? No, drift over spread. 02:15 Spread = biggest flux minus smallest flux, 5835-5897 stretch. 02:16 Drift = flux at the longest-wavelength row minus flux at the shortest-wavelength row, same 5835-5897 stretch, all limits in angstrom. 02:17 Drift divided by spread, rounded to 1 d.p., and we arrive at -1.0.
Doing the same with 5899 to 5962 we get 1.0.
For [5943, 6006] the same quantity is -0.1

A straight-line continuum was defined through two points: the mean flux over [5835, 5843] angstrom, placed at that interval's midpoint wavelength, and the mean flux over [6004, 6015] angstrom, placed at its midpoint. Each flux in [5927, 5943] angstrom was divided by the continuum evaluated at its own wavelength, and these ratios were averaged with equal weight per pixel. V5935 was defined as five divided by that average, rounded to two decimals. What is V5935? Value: 5.11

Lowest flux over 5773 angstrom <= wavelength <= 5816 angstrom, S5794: 8.015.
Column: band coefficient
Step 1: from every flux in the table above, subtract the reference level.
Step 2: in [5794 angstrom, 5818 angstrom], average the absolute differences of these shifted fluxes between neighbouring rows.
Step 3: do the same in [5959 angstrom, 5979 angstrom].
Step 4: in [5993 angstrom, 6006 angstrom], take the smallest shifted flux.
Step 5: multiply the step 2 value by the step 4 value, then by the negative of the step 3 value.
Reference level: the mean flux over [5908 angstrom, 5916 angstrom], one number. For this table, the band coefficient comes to -0.0009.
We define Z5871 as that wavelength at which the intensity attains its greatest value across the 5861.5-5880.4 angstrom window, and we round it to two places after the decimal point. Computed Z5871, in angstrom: 5870.96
